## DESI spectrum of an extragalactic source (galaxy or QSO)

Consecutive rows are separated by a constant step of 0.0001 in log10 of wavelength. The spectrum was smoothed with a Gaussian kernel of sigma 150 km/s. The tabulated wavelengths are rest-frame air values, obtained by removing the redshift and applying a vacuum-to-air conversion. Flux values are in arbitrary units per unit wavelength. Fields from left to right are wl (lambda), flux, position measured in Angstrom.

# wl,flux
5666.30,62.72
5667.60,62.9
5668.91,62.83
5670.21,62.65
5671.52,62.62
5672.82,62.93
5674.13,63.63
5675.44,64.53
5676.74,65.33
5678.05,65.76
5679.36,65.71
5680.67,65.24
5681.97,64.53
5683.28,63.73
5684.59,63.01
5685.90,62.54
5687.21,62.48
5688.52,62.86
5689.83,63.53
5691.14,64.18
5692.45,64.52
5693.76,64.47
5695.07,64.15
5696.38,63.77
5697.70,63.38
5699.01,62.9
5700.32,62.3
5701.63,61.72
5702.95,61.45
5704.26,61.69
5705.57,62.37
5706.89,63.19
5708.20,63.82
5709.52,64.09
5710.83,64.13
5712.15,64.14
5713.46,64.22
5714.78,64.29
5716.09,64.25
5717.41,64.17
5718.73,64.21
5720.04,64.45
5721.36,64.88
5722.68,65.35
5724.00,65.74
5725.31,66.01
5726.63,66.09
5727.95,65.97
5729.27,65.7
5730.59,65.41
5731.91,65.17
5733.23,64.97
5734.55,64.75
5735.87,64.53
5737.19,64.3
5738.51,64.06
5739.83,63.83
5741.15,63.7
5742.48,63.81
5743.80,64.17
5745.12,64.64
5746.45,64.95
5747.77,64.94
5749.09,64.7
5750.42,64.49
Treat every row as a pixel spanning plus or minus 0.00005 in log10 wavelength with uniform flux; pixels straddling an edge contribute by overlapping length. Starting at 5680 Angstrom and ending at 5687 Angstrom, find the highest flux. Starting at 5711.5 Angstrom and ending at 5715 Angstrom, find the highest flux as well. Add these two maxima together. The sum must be 130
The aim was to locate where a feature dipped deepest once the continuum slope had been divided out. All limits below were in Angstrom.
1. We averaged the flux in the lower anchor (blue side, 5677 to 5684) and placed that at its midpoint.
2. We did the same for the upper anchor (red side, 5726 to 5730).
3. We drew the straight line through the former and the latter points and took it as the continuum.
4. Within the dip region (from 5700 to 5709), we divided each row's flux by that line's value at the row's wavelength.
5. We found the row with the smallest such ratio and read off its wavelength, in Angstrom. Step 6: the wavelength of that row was 5702.95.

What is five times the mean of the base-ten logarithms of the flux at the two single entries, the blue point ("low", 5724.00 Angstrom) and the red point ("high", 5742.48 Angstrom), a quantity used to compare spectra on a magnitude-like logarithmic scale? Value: 9.06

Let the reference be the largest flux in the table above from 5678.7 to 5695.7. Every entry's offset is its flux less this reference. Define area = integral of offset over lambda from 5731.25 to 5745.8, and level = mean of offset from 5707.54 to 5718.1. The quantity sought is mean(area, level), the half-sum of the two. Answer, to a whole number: -11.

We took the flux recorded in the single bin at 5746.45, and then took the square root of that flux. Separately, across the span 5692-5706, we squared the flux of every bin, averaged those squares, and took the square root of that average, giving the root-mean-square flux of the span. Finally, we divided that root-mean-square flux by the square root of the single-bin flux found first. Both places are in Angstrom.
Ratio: 7.82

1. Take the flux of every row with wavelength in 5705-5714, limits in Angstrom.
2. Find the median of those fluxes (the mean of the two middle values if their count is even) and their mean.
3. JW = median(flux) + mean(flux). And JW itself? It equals 127.8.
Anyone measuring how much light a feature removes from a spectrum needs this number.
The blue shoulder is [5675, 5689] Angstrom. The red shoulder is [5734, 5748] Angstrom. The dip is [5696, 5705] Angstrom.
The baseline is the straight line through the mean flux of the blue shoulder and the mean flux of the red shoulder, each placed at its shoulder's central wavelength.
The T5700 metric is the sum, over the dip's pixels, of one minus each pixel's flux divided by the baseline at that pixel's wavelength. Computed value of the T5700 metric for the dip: 0.19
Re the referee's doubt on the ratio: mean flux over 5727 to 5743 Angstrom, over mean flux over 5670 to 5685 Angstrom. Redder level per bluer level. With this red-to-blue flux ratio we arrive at 1.01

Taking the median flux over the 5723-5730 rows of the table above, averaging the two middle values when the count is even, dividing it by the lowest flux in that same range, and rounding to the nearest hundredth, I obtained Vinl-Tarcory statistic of 1.00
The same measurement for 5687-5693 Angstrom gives 1.02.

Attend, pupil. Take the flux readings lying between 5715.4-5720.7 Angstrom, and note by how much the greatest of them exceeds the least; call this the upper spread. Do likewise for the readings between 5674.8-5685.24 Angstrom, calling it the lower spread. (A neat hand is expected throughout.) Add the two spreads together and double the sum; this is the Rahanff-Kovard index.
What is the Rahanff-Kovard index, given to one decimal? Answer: 6.1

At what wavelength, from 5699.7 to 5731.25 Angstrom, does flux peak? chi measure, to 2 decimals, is 5726.63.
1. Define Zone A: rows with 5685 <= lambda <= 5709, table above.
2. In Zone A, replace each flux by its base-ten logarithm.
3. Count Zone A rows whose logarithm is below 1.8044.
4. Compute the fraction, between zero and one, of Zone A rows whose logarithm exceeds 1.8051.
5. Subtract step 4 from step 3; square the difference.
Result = 139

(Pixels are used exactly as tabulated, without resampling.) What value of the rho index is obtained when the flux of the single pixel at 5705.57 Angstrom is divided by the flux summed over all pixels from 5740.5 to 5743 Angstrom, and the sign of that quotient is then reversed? -0.489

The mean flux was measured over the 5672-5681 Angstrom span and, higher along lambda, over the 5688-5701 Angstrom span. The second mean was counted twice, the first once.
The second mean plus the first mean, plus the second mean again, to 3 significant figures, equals 192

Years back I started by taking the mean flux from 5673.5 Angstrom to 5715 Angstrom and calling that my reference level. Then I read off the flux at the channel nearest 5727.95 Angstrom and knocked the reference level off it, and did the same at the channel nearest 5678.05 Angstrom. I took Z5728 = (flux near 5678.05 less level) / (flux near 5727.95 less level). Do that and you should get 0.9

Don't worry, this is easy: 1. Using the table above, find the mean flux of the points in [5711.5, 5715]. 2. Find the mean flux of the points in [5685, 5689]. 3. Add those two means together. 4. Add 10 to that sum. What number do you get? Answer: 137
